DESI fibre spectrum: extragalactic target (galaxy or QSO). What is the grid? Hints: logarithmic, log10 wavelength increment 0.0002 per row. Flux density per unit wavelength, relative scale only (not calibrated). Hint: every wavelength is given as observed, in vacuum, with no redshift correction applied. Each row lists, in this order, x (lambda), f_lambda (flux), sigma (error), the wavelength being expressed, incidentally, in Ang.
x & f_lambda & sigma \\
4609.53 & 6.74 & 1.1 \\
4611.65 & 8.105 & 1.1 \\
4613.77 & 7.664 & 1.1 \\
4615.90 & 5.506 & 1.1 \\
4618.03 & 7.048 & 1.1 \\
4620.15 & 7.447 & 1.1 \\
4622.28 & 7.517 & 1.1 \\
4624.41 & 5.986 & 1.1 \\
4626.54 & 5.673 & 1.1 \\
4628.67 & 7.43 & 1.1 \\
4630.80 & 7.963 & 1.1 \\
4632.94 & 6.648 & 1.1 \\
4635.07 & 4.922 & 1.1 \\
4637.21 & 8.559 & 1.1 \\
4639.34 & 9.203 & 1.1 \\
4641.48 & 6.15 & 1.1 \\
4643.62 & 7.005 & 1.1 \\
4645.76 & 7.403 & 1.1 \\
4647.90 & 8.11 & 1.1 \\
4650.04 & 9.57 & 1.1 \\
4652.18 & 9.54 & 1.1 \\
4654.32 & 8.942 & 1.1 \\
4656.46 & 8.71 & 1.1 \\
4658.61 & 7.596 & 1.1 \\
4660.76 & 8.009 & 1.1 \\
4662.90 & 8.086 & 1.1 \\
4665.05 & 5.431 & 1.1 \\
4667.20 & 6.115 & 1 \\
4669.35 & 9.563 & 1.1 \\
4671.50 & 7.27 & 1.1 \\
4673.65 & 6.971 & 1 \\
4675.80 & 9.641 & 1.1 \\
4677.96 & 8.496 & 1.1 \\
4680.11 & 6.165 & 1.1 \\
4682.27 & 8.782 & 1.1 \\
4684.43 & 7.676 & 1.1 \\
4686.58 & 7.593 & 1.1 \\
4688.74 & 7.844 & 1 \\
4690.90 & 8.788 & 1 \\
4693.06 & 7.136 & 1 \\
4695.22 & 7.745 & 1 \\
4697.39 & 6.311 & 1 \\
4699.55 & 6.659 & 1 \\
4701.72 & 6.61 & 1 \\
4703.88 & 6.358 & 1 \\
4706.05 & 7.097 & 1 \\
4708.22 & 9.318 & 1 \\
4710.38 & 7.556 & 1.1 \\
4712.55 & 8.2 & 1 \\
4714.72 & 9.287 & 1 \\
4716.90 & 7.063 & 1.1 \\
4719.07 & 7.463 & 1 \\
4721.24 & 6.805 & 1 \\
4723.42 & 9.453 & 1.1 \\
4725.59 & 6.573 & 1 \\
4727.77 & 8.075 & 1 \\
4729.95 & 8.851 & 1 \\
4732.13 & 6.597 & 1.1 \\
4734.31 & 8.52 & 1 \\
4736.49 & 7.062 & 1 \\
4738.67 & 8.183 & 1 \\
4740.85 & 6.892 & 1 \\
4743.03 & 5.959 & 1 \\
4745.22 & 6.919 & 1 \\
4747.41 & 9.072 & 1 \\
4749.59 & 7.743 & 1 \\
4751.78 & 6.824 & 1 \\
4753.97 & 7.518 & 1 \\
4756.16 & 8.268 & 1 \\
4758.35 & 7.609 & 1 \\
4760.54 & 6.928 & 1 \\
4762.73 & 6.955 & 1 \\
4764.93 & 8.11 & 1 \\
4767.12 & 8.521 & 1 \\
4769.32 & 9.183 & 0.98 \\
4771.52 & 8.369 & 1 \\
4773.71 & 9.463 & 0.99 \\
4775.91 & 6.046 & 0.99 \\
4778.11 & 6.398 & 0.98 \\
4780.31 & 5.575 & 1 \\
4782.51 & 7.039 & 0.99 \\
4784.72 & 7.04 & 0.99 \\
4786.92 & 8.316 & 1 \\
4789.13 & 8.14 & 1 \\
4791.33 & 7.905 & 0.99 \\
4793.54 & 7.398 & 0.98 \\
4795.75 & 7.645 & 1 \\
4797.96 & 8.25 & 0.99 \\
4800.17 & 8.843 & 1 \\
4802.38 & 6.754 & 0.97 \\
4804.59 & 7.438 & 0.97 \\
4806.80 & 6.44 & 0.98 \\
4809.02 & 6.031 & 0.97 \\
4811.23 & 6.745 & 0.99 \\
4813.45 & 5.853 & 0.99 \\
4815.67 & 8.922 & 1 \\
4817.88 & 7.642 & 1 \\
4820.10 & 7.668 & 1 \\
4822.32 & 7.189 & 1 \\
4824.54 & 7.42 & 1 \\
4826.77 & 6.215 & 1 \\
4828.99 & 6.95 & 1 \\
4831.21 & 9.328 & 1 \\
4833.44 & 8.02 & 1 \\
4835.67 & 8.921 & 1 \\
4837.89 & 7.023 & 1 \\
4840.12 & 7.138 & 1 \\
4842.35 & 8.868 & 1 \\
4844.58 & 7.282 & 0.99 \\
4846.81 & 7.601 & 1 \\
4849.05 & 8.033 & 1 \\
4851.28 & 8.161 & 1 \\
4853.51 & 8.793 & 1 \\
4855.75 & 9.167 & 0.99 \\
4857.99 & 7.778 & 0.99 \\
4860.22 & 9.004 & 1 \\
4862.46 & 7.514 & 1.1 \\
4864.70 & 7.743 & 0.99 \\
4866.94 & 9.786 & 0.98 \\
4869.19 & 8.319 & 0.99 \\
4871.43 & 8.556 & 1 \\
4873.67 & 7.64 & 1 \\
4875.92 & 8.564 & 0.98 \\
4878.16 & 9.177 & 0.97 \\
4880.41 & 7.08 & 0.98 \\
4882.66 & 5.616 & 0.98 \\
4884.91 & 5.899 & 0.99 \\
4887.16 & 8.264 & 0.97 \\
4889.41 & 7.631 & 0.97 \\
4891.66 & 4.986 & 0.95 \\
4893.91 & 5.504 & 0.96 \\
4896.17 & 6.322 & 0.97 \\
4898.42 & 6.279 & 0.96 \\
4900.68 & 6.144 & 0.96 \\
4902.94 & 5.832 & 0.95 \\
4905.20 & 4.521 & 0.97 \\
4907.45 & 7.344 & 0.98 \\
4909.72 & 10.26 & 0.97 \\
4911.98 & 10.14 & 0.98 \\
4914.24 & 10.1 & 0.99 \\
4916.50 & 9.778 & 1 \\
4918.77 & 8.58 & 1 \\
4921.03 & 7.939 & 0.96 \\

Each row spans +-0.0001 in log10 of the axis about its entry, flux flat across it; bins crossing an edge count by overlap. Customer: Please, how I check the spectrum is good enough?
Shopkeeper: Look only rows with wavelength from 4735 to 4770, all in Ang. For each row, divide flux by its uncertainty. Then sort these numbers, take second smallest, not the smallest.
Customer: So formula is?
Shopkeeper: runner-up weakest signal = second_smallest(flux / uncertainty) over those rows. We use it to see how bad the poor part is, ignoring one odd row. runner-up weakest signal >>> 6.8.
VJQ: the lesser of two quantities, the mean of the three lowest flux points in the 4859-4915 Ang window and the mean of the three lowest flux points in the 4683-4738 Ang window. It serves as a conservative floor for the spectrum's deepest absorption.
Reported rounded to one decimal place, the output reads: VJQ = 5.0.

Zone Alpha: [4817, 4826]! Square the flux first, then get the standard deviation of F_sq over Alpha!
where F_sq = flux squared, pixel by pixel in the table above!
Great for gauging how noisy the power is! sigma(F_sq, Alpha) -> 3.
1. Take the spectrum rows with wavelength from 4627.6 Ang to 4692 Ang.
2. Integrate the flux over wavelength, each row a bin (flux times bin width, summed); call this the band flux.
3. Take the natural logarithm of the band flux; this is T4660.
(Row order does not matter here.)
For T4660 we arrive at 6.2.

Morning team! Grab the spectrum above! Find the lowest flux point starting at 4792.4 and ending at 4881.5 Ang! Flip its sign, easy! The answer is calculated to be -5.9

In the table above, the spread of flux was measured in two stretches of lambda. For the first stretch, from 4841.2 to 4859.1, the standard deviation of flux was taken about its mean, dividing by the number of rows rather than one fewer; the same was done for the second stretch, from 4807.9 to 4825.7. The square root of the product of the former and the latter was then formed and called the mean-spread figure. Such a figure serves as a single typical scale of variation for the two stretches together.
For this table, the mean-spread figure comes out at 0.76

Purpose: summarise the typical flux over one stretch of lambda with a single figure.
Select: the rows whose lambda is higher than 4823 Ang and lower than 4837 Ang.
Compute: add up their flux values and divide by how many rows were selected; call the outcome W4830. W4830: 7.8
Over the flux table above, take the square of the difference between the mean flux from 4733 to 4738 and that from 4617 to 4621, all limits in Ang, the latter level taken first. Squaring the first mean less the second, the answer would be 0.3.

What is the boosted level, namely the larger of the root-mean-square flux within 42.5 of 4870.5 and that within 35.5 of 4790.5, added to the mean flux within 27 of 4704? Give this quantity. 15.5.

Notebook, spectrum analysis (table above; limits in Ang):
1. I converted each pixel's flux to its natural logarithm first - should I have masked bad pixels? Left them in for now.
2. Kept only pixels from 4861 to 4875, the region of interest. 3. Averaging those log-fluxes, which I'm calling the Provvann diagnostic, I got 2.11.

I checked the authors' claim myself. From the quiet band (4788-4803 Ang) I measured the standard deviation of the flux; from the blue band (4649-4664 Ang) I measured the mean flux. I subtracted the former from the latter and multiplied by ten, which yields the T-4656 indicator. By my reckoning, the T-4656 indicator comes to 80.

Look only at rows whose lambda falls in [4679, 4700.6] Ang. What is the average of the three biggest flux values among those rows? 8.47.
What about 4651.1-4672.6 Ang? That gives 9.35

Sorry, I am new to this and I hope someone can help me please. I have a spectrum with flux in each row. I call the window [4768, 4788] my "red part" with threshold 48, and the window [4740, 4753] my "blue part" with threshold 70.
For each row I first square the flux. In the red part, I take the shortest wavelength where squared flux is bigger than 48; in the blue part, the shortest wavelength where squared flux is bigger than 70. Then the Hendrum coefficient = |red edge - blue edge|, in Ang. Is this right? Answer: 21.9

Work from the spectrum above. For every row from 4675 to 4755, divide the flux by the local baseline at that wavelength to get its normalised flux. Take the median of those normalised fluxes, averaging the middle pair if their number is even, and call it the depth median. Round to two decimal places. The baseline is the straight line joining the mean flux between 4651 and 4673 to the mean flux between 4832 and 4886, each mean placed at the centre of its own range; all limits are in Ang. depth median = 0.95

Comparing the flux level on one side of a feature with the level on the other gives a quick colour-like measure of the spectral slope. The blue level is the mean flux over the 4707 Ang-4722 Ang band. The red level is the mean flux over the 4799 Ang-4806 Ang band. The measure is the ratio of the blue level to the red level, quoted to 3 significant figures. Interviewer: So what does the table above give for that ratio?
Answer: 1.04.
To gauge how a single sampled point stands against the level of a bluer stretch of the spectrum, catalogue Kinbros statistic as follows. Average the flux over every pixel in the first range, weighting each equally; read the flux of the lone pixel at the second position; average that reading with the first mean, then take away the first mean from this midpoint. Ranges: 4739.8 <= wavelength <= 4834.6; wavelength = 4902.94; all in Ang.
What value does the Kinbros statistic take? -0.8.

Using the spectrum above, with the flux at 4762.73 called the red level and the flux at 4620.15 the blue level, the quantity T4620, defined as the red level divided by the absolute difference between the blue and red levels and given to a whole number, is 14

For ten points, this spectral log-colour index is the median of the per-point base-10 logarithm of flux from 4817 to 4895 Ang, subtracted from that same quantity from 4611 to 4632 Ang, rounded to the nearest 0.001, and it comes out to -0.013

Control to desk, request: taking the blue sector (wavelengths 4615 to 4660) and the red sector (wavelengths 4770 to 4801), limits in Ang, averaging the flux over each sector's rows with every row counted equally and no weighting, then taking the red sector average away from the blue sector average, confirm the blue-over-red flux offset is -0.13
